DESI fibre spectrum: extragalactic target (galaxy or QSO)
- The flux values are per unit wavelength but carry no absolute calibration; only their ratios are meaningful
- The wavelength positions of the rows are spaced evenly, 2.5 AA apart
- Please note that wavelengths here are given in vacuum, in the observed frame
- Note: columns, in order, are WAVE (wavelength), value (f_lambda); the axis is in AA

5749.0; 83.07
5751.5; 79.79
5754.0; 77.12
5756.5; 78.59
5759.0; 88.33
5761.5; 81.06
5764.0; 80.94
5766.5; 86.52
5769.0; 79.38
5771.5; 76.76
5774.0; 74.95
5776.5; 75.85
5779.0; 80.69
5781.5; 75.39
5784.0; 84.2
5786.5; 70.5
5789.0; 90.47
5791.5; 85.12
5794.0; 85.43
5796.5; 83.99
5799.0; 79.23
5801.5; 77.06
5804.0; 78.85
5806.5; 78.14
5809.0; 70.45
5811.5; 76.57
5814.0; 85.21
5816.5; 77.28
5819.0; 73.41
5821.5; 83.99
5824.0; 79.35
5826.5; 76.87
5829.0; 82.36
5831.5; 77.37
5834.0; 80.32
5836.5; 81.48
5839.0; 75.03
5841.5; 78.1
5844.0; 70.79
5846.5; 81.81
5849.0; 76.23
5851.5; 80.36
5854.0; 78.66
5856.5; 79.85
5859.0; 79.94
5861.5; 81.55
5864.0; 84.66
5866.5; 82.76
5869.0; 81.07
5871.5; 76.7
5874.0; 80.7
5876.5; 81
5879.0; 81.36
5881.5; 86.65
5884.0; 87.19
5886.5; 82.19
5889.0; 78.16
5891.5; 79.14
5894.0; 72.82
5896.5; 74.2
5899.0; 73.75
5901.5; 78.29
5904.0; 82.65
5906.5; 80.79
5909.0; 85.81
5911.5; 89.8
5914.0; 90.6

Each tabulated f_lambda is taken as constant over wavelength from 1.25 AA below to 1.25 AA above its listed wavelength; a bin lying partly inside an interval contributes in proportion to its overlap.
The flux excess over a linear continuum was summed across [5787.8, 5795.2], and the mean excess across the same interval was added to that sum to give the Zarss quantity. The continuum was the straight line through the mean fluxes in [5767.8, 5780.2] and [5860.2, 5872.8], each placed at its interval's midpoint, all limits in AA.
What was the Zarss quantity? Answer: 35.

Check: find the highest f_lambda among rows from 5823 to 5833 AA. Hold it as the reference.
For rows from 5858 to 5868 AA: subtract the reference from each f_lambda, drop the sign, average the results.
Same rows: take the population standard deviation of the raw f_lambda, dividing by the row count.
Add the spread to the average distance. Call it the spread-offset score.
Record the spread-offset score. 3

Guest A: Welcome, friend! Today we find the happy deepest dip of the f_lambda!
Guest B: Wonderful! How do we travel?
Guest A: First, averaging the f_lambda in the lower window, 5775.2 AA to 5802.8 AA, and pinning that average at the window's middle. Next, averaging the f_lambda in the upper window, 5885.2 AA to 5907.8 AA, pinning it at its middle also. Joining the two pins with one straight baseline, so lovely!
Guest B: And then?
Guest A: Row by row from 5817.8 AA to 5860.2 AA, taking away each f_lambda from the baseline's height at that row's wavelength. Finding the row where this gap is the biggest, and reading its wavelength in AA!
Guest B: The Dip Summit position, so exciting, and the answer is 5844.0 AA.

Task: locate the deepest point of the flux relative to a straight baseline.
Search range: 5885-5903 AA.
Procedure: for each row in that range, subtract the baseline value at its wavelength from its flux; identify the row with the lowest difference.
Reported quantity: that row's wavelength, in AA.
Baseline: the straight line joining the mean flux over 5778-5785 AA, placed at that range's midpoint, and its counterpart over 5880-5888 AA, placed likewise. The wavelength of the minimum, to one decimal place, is 5894.0 AA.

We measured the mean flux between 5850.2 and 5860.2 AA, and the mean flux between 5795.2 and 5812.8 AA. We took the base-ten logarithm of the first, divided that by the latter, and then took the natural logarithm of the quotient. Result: -3.71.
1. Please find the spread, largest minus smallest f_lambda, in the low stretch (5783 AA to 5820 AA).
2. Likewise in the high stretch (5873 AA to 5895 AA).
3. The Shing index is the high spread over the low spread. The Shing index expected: 0.7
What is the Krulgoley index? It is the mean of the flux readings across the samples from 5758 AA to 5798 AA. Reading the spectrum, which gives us 81.2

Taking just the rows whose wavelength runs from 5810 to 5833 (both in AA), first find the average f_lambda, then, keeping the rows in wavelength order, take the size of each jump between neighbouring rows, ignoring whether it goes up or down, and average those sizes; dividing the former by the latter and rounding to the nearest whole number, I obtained 13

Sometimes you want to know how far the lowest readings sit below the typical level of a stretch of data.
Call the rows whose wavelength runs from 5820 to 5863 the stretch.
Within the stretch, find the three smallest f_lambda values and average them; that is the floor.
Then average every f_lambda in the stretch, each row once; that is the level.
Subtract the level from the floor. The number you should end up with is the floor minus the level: -5.0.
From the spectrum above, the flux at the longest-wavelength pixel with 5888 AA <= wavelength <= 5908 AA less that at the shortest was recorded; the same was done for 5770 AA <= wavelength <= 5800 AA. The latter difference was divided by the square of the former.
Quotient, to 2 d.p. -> 0.36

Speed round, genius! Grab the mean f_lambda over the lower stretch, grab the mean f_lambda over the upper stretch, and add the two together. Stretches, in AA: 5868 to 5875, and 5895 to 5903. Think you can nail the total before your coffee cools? 155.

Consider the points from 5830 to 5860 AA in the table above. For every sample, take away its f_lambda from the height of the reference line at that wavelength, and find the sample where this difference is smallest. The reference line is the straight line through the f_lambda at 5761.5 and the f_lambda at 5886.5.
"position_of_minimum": 5846.5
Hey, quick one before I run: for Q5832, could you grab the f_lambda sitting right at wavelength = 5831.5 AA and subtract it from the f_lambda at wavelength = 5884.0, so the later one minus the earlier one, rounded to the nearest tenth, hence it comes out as 9.8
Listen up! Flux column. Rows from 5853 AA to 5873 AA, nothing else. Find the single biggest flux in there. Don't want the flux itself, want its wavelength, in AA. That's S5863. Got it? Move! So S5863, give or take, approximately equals 5864.0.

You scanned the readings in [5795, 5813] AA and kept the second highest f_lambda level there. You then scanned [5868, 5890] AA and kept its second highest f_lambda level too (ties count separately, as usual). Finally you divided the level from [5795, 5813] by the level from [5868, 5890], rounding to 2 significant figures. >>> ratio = 0.91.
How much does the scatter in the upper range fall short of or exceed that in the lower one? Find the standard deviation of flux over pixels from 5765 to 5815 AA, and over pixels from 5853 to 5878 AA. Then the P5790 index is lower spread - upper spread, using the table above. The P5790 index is 3.2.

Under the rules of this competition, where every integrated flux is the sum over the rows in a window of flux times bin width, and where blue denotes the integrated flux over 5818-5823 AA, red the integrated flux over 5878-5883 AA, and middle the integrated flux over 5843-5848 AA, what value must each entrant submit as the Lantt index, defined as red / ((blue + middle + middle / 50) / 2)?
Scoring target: 1.073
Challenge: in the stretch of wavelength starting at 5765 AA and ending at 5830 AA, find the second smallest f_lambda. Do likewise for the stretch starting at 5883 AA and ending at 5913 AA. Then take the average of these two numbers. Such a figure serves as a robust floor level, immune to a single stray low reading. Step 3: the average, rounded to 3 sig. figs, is 72.1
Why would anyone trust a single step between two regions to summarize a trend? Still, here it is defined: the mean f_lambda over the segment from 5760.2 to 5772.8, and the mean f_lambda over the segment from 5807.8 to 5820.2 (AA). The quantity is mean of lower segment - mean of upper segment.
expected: 4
